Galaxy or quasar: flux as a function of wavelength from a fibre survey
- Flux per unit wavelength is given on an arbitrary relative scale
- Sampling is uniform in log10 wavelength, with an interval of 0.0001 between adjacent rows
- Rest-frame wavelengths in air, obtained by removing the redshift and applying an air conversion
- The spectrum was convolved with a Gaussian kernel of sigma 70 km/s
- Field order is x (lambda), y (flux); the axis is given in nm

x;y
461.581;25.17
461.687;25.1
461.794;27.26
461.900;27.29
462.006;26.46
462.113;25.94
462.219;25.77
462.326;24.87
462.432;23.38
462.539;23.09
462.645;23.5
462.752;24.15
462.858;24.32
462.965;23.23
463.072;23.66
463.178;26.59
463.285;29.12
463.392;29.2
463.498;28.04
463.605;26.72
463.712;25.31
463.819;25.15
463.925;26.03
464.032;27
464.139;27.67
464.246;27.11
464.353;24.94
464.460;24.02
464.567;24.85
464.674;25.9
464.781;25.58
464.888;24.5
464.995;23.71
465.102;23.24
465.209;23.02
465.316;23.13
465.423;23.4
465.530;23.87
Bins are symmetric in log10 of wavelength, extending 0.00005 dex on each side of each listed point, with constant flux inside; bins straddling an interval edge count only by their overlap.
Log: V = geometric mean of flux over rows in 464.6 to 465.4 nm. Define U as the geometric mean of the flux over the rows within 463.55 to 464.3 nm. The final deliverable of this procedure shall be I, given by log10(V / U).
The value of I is -0.039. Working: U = 26.4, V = 24.1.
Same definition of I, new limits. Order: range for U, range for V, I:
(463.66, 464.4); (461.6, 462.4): -0.001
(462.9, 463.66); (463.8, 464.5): -0.010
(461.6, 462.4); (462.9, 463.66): 0.008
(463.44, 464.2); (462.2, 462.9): -0.041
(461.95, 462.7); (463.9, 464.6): 0.021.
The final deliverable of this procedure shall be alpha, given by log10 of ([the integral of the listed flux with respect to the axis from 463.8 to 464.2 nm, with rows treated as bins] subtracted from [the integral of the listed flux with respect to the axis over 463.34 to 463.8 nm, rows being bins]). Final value 0.3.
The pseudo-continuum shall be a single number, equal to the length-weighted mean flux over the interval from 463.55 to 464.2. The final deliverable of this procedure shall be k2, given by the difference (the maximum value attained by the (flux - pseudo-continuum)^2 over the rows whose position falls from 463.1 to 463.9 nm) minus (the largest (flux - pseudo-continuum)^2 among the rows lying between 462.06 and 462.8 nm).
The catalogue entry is -2.1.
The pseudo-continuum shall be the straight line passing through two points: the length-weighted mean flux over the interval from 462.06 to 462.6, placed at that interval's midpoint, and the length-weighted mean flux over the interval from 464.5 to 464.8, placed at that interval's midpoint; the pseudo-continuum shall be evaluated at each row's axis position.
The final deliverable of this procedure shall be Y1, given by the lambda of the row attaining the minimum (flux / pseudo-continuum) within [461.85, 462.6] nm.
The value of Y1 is 462.539 nm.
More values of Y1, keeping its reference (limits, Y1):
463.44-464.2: 463.819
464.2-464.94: 464.460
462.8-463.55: 462.965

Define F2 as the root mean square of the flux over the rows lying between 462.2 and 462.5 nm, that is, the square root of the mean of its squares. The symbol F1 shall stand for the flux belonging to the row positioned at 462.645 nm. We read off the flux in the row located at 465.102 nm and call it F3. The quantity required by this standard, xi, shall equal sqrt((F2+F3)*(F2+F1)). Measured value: 48.1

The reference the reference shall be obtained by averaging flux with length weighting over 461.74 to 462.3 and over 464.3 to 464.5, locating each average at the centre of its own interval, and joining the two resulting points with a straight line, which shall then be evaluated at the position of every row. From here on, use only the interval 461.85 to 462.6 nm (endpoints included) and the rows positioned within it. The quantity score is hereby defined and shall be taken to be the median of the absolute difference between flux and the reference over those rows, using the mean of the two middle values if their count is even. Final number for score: 0.76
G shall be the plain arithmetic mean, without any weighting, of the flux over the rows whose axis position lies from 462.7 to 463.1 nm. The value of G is 23.8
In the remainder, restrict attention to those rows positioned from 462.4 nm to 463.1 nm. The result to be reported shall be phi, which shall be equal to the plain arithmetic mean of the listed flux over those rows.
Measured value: 23.6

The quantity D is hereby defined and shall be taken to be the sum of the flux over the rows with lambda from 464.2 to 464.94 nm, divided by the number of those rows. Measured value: 25.3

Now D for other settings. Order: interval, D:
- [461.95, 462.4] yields 25.8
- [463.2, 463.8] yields 27.7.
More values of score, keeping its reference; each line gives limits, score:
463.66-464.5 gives 0.79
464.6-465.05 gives 0.89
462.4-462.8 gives 2.57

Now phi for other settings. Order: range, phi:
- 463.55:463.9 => 25.7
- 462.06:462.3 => 25.9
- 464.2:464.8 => 25.4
